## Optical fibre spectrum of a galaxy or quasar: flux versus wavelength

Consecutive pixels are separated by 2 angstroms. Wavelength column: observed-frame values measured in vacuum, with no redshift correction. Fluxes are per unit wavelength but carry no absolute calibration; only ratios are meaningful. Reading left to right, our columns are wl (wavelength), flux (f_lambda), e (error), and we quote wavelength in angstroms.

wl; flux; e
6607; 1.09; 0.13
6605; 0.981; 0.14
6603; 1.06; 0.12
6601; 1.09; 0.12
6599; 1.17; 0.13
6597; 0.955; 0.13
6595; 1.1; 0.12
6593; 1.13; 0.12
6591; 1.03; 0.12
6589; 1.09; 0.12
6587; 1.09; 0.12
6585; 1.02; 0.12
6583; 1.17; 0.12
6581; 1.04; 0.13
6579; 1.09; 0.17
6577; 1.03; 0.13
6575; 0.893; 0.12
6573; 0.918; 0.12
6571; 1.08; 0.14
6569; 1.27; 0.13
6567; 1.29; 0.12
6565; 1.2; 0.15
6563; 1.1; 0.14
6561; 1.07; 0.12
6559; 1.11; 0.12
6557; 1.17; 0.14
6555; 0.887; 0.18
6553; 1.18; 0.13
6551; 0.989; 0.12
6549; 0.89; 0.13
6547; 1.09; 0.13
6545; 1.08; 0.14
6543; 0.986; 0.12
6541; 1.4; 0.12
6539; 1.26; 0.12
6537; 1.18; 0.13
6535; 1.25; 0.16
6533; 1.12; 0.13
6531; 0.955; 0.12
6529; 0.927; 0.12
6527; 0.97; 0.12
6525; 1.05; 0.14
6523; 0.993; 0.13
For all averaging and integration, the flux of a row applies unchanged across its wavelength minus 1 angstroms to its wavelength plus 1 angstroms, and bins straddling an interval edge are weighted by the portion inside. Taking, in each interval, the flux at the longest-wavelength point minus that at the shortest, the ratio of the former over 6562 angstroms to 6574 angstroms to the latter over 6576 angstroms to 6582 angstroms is -18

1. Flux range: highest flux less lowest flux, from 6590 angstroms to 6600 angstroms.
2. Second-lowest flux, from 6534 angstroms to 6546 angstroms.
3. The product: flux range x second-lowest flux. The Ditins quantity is 0.23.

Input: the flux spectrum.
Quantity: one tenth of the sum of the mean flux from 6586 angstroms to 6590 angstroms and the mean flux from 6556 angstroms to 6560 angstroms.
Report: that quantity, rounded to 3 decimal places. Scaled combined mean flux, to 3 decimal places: 0.223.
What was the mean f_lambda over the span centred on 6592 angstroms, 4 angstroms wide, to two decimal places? 1.08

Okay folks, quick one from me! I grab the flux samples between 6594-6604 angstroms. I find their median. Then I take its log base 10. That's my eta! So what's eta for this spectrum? 0.037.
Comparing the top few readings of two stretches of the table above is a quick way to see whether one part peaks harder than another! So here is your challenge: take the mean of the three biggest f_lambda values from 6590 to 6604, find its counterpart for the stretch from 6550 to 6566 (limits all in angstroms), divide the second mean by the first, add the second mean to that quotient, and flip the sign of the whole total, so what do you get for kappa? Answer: -2.23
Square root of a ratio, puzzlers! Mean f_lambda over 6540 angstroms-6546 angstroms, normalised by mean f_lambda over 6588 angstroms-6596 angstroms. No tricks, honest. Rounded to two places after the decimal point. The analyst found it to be 1.03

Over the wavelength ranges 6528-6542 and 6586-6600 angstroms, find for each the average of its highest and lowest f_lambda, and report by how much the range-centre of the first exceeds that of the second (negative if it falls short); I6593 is 0.10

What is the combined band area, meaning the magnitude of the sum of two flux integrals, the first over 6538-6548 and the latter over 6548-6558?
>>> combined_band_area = 21.9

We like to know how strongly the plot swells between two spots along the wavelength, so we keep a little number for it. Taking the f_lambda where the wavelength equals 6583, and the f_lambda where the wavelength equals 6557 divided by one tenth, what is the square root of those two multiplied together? 3.7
